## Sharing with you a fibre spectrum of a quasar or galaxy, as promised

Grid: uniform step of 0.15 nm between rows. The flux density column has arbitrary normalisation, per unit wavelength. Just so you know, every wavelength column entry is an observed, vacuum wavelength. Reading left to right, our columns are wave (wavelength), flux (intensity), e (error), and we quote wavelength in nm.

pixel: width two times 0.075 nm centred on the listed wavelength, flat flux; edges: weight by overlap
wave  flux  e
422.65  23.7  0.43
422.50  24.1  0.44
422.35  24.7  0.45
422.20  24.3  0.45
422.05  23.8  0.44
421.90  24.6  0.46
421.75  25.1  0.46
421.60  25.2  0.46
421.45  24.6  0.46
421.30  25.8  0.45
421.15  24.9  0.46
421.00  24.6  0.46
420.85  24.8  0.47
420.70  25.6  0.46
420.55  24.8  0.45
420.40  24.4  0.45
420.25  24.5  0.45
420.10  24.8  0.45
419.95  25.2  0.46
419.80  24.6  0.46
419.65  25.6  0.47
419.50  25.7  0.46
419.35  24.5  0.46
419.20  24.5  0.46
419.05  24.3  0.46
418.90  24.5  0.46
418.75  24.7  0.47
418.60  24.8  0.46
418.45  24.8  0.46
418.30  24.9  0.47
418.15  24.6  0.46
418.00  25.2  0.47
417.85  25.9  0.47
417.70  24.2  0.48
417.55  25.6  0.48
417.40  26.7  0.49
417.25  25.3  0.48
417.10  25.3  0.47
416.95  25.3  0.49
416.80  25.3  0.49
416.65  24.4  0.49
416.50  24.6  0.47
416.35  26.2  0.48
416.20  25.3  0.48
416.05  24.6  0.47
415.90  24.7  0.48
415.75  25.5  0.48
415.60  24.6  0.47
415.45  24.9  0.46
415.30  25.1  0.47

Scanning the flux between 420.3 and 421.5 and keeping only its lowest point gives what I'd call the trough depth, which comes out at 24.4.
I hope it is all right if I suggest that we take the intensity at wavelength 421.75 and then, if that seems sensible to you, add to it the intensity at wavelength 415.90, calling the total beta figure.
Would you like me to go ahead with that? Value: 49.8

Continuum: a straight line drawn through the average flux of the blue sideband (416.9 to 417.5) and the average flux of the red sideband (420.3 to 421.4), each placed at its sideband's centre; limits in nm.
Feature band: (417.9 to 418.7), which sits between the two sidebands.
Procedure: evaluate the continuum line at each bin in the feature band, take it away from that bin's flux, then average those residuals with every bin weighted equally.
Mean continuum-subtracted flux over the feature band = -0.6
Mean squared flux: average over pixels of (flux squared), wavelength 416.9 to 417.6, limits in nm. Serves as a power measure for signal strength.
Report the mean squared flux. 658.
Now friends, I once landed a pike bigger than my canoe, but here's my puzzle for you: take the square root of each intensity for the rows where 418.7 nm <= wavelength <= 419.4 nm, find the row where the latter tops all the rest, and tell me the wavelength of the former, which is 418.75 nm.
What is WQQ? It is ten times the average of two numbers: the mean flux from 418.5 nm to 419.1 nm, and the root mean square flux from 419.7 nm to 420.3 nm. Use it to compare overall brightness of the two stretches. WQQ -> 247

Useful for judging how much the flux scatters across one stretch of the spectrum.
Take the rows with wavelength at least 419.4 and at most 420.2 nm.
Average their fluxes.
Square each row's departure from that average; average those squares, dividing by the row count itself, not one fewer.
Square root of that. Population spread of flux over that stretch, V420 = 0.43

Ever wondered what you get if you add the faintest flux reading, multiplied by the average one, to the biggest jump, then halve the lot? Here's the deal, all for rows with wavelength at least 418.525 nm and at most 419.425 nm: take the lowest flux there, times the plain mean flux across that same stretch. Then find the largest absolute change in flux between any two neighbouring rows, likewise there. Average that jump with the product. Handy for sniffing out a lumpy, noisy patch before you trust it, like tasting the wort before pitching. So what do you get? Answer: 298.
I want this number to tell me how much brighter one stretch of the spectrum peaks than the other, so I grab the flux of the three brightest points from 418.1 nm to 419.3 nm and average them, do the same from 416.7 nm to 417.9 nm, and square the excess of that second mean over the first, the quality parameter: 1.5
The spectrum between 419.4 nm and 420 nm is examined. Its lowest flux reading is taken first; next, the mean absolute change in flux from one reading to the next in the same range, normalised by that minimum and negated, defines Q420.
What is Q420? -0.0230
